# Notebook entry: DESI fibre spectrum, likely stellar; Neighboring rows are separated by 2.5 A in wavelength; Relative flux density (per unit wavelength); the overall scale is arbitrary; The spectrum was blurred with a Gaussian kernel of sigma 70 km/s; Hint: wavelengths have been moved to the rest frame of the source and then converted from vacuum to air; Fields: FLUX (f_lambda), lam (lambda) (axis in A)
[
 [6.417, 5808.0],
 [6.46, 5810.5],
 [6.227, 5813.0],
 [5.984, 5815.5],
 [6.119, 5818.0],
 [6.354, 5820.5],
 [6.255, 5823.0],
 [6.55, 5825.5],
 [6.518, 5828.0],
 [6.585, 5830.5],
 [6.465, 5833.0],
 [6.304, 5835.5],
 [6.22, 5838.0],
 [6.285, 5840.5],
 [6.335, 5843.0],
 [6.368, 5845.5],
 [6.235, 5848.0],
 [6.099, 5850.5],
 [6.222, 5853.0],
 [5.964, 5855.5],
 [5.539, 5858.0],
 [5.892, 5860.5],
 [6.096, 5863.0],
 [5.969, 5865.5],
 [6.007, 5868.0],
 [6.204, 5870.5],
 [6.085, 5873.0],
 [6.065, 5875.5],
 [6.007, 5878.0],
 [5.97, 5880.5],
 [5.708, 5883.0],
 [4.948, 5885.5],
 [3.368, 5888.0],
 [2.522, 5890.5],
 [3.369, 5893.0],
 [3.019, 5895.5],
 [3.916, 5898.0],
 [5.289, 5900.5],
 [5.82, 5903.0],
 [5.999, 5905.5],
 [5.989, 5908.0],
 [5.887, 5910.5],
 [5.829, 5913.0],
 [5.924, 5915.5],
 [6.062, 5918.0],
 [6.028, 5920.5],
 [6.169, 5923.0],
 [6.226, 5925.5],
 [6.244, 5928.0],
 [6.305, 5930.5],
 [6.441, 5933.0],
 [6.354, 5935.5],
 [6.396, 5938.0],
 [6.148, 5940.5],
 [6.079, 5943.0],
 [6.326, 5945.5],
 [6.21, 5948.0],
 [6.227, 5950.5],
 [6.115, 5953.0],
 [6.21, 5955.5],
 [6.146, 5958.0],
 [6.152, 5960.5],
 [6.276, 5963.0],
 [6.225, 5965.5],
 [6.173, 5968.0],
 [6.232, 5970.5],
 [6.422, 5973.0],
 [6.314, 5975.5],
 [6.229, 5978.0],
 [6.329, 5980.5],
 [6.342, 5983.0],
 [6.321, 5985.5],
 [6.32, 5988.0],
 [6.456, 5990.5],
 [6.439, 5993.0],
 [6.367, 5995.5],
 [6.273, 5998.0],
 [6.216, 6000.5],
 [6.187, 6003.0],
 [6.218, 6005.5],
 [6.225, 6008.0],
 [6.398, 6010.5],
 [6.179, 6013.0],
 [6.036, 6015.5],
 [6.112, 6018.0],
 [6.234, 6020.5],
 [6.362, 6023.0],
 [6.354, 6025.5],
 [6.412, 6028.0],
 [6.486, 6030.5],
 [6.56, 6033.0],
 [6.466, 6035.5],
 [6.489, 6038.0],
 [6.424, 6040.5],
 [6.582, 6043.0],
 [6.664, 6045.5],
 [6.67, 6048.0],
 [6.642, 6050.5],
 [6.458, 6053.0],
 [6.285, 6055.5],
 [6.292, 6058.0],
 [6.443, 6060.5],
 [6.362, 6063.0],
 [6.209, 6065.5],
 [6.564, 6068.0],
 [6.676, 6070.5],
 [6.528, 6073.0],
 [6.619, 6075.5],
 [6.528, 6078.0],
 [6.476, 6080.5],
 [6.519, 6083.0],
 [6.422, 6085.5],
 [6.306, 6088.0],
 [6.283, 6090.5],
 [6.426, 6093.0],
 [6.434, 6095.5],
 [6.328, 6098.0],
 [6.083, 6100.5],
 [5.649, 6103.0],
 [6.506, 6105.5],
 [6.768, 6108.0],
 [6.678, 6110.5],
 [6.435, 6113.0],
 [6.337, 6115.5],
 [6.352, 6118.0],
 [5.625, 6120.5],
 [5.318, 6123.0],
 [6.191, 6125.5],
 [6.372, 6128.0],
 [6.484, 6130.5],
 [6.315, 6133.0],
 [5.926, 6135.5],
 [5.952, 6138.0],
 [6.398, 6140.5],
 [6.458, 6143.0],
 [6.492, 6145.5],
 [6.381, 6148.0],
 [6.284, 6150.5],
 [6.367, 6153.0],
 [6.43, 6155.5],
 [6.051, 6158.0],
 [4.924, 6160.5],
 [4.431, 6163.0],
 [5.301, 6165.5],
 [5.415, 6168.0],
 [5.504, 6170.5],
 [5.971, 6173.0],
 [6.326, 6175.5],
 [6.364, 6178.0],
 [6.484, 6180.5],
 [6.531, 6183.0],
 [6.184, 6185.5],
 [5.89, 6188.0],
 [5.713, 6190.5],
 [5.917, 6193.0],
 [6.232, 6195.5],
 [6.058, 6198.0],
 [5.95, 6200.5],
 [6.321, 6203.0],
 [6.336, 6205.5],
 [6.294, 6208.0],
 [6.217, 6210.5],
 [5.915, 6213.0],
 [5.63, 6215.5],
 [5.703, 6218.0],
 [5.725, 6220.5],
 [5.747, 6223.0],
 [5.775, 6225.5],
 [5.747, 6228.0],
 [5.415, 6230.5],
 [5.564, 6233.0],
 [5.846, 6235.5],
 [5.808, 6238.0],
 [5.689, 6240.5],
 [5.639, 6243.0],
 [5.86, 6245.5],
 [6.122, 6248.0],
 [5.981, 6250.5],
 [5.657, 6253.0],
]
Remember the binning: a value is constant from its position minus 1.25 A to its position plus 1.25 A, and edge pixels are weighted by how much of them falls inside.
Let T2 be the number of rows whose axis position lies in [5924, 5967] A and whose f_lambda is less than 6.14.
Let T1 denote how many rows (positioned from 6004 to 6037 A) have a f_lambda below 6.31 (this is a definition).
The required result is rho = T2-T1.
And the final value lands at -4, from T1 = 6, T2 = 2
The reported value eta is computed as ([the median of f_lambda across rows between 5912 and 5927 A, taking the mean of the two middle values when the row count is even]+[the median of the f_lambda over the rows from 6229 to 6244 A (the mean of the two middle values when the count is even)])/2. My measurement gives 5.85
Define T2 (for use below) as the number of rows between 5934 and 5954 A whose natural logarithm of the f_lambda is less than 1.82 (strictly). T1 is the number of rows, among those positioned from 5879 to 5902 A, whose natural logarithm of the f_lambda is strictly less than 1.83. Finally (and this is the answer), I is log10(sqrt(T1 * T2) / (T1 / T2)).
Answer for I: 0.24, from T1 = 9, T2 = 3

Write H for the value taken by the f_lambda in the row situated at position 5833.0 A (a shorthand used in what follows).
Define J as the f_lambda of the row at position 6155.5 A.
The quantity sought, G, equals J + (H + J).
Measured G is 19.3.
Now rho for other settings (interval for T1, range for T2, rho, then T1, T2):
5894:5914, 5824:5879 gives 2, 8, 10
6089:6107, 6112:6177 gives 8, 3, 11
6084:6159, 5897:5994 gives 1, 11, 12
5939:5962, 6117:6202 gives 8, 8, 16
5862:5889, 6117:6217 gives 7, 11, 18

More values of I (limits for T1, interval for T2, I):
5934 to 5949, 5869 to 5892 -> 1.12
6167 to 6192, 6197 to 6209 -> 0.06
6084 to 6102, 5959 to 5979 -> 0.00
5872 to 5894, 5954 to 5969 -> -0.03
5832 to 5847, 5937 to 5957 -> 0.72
